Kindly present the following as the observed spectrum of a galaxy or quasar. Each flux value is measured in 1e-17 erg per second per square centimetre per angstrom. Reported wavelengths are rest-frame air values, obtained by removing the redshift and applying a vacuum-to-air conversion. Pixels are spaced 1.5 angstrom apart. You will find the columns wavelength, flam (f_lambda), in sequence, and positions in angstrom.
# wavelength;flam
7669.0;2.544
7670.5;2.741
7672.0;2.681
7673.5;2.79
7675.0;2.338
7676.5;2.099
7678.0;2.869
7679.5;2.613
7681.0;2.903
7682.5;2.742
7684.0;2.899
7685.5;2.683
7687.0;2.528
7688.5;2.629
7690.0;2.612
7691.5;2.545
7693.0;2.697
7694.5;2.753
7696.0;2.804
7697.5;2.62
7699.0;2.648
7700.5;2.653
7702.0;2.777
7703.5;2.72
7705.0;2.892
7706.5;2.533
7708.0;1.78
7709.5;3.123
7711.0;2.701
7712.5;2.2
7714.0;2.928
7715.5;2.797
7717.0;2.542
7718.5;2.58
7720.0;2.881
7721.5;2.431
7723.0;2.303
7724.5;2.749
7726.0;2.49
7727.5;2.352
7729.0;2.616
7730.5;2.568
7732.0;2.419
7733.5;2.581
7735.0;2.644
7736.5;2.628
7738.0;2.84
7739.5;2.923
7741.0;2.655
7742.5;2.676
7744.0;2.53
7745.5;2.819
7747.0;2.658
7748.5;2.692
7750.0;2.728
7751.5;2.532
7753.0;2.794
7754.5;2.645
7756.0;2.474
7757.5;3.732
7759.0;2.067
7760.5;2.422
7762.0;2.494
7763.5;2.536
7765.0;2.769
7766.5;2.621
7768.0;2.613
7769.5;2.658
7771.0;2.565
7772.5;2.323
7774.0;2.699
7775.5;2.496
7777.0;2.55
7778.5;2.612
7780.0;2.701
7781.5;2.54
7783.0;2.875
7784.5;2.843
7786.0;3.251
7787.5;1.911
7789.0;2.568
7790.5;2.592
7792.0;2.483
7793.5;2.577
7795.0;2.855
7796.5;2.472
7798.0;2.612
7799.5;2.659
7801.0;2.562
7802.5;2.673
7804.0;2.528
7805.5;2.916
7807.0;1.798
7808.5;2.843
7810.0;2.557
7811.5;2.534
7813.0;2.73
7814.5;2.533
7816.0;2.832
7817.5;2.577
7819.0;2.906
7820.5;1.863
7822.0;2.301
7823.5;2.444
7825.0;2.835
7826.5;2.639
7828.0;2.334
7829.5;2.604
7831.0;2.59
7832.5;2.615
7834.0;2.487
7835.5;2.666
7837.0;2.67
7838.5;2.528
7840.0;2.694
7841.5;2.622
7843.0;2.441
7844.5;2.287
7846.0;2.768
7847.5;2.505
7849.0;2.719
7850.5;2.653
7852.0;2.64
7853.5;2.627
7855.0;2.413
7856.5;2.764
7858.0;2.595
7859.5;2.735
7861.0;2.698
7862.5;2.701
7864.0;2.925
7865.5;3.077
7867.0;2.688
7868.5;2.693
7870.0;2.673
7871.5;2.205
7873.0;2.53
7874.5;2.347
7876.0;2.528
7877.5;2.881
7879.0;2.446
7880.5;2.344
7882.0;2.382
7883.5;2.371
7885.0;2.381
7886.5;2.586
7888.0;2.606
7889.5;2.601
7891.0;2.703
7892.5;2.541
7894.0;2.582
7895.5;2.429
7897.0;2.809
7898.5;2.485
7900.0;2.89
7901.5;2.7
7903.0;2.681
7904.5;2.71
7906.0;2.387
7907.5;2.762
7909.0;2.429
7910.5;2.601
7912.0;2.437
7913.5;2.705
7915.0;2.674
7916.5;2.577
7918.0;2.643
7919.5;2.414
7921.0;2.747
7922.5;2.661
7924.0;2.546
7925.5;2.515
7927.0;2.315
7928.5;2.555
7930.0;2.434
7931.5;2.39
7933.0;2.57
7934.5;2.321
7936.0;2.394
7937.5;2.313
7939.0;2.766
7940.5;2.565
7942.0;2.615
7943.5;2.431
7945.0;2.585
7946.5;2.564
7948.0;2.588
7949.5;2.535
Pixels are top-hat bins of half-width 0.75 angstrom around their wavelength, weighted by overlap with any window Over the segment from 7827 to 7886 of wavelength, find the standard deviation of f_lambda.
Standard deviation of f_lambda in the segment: 0.18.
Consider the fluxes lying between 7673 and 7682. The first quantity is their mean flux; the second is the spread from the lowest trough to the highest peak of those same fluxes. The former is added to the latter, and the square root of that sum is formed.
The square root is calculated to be 1.85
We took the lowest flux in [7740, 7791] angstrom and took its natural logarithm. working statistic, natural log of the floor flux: 0.65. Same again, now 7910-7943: 0.84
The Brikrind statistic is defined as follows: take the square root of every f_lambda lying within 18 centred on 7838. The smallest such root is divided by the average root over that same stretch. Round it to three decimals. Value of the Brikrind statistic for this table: 0.942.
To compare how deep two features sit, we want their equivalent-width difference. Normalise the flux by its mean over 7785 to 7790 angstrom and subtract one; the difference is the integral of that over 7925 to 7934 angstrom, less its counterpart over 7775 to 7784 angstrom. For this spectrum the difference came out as -0.6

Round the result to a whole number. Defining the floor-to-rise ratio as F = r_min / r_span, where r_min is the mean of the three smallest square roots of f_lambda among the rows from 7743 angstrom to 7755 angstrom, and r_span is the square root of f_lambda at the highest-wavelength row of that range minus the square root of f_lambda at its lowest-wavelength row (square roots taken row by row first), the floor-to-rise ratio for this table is 45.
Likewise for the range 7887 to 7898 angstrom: 26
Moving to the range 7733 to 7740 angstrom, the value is 16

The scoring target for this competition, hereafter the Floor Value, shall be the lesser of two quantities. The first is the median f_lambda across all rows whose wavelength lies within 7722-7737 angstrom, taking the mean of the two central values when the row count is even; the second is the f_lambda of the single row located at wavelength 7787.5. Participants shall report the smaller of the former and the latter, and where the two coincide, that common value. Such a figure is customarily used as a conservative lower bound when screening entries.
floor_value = 1.91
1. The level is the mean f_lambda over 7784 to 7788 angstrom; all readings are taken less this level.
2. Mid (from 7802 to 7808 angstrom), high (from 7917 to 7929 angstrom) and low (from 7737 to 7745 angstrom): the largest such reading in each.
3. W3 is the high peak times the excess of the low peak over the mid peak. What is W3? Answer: 0.00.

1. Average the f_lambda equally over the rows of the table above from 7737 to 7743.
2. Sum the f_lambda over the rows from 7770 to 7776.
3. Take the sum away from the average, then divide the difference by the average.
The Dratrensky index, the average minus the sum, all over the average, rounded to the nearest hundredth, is -2.64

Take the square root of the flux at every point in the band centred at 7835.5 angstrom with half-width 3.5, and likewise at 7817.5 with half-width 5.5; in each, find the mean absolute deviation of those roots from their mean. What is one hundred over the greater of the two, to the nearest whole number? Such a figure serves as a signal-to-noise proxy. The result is 1187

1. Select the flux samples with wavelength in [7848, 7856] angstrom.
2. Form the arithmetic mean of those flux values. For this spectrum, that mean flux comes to 2.61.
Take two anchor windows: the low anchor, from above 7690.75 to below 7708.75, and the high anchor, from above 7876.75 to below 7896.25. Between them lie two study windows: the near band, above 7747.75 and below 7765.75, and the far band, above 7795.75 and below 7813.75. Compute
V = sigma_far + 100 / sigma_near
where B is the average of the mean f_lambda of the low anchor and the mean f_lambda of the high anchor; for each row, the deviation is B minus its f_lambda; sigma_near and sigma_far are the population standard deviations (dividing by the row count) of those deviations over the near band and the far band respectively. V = 267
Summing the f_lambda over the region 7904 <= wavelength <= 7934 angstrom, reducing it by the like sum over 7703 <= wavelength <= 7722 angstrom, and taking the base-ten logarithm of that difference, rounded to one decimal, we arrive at 1.2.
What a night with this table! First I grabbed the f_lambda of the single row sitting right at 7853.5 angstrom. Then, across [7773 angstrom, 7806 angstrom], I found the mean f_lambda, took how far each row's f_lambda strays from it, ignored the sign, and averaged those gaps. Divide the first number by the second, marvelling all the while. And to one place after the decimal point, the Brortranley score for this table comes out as 16.5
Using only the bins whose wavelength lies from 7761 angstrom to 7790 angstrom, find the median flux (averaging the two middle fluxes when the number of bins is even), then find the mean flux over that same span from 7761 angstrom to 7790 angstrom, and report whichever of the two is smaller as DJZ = 2.61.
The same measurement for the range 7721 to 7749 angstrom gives 2.61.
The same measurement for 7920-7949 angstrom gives 2.52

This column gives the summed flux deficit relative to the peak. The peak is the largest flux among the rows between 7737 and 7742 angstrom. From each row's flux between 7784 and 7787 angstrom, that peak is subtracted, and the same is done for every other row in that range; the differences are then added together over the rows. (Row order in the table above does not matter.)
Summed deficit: 0.2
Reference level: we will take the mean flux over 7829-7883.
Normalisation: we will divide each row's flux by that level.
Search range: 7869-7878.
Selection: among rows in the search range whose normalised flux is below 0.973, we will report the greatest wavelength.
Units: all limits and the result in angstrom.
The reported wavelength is 7876.0 angstrom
